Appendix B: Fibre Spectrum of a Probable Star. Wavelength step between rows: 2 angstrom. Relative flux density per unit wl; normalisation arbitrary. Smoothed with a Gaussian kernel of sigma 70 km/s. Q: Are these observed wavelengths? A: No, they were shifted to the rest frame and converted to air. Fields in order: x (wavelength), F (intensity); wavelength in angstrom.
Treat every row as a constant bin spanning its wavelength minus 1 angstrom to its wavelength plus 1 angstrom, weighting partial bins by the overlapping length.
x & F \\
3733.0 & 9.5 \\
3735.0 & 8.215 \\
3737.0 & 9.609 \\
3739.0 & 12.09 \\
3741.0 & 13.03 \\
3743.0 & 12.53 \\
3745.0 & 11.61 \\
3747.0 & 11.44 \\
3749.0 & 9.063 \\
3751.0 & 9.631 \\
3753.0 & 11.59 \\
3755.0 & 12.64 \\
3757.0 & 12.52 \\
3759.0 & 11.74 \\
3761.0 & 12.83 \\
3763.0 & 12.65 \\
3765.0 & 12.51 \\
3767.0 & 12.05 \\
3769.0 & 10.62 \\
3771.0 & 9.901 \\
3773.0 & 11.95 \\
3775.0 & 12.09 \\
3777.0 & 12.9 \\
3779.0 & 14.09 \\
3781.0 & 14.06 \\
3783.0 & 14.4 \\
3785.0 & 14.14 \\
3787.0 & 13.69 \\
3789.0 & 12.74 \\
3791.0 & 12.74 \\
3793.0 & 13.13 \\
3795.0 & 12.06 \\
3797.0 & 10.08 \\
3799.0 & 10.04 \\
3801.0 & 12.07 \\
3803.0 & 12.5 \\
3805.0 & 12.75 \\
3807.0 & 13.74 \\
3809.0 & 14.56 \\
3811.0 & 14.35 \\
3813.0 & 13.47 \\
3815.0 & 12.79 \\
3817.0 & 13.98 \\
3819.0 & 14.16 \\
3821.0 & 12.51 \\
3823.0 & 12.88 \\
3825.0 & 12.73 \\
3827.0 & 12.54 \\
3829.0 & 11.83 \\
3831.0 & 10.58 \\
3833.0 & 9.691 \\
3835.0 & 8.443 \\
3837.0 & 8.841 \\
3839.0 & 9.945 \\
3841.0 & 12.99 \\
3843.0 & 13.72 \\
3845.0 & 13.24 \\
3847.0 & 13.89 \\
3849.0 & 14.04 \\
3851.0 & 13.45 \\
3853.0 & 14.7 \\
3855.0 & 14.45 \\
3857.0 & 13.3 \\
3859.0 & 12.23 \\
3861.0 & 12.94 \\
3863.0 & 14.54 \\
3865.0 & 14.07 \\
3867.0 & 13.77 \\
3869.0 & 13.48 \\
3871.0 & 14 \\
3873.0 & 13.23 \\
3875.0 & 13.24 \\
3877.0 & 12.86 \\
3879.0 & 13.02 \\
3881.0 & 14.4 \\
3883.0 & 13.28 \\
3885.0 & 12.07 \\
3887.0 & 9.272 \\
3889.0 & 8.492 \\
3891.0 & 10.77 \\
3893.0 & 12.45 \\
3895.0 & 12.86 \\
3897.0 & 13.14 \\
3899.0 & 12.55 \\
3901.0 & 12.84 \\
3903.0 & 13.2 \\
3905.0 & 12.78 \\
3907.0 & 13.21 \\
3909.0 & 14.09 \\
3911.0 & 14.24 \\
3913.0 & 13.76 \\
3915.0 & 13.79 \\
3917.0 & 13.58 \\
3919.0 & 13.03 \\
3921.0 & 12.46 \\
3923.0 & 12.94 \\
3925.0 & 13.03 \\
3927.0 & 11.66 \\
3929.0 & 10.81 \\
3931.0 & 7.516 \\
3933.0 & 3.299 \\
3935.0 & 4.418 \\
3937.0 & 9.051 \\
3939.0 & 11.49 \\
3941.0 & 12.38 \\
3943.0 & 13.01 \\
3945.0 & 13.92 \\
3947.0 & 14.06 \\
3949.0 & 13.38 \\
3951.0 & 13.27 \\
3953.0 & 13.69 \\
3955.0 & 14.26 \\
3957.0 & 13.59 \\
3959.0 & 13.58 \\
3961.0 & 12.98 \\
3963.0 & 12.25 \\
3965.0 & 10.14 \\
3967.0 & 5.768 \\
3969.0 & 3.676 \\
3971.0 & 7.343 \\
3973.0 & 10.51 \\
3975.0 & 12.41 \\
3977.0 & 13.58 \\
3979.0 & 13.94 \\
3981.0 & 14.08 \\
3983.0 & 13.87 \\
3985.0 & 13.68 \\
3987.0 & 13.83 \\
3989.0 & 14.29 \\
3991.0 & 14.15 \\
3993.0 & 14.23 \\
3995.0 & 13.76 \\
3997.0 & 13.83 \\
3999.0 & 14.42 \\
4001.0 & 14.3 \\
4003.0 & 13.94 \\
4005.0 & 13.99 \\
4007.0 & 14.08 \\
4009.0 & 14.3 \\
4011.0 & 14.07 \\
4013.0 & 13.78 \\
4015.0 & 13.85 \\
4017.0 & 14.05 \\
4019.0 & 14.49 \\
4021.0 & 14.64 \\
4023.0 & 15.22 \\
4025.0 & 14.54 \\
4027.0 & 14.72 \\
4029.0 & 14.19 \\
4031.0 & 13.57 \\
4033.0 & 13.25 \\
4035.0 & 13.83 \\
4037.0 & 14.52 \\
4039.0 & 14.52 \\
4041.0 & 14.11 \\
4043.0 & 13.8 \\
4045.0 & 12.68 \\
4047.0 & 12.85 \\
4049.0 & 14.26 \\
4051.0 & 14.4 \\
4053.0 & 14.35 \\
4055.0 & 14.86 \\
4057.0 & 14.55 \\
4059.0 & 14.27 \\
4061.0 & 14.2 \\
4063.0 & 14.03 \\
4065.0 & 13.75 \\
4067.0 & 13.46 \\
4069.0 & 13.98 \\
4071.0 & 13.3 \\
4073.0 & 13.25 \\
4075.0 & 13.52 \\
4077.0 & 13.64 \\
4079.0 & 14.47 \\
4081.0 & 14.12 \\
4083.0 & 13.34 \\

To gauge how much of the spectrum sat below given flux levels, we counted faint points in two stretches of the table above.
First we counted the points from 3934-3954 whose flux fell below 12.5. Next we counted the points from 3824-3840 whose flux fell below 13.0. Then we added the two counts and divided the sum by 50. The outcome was 0.24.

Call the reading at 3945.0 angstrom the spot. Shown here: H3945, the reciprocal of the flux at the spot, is 0.072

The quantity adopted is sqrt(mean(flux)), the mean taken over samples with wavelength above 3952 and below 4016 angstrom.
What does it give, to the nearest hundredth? 3.58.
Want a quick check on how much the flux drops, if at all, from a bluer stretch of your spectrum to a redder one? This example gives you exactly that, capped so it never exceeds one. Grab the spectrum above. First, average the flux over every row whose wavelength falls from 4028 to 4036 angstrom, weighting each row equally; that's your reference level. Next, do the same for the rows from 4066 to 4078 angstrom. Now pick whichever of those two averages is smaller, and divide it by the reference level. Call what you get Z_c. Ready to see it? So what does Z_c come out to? 0.99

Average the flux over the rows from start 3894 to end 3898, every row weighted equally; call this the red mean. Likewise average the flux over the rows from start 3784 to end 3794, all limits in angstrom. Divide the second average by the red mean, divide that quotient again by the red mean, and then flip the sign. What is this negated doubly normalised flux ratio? -0.079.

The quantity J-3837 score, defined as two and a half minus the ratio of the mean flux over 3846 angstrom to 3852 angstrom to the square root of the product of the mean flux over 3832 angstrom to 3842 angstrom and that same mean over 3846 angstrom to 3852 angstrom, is 1.32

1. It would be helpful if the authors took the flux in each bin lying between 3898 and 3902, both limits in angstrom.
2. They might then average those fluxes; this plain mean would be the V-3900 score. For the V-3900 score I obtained 12.7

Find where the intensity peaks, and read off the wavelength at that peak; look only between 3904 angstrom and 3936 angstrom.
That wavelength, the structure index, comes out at 3911.0 angstrom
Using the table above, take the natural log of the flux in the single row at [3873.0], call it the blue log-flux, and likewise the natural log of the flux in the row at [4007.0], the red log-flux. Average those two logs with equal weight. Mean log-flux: 2.61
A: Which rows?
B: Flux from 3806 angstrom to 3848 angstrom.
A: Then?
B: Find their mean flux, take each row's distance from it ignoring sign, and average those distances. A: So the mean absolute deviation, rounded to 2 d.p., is 1.45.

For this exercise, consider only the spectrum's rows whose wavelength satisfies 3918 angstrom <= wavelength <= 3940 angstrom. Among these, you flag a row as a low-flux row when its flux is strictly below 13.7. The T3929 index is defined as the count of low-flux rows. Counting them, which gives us 11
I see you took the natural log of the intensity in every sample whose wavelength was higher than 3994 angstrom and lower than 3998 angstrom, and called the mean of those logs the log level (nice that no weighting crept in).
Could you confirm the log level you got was 2.62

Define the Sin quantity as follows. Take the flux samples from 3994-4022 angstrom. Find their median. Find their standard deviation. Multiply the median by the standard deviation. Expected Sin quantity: 4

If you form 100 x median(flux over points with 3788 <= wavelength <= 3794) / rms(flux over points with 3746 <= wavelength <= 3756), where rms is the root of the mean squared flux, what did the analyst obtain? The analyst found 116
